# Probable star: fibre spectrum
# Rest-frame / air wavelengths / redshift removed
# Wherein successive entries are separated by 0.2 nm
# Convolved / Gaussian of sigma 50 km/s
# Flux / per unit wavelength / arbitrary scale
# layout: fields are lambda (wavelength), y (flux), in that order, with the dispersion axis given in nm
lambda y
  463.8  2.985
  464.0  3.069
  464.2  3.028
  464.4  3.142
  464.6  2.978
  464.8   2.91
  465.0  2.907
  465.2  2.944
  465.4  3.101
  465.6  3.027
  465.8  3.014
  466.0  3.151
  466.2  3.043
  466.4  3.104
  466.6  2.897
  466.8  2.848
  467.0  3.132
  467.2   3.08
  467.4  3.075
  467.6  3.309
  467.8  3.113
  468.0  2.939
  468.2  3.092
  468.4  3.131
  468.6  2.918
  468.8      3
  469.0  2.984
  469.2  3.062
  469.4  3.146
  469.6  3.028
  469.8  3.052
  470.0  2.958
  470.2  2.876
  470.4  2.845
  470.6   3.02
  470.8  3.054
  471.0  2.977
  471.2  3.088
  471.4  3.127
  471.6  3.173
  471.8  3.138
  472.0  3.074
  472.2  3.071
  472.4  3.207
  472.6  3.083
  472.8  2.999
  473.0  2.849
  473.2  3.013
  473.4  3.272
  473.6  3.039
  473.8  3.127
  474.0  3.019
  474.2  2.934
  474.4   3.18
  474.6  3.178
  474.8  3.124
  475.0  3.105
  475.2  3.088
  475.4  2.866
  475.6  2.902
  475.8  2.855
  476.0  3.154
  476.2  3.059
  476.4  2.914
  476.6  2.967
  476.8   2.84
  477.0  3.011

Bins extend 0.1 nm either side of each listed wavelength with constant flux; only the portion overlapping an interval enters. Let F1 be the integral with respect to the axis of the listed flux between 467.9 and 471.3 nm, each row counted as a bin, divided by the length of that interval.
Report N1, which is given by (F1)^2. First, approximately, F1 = 3.010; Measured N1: 9.06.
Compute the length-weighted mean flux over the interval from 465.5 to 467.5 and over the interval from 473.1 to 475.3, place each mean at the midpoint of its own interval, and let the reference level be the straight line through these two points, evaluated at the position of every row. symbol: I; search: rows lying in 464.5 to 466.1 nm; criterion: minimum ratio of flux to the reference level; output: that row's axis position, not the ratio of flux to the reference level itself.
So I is 465.0 nm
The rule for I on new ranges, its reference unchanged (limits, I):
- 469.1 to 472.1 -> 470.4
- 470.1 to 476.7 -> 475.8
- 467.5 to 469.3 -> 468.6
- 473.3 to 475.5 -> 475.4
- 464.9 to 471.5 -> 470.4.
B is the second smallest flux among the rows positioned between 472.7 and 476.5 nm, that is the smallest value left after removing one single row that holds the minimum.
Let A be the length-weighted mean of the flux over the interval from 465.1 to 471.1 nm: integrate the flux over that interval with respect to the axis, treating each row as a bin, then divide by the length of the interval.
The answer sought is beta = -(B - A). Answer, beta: 0.176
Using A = 3.03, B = 2.855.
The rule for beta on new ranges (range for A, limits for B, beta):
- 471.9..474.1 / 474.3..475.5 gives -0.020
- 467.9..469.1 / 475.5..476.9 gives 0.156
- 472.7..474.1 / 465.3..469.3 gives 0.148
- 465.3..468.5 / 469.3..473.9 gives 0.217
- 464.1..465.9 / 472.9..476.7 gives 0.151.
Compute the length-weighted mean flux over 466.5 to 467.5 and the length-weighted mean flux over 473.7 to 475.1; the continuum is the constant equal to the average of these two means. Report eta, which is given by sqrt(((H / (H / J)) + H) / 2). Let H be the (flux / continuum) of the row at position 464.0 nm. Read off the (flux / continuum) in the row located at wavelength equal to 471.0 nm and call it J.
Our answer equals 1.00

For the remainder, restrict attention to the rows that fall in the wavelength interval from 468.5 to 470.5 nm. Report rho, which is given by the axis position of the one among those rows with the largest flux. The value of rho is 469.4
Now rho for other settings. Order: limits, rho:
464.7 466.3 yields 466.0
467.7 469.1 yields 468.4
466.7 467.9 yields 467.6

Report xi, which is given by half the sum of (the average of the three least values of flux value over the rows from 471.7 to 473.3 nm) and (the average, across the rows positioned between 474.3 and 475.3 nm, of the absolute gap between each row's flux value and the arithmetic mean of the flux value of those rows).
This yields 1.49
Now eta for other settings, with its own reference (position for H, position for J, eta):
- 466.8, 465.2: 0.97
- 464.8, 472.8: 0.98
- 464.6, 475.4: 0.98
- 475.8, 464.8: 0.97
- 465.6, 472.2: 1.00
